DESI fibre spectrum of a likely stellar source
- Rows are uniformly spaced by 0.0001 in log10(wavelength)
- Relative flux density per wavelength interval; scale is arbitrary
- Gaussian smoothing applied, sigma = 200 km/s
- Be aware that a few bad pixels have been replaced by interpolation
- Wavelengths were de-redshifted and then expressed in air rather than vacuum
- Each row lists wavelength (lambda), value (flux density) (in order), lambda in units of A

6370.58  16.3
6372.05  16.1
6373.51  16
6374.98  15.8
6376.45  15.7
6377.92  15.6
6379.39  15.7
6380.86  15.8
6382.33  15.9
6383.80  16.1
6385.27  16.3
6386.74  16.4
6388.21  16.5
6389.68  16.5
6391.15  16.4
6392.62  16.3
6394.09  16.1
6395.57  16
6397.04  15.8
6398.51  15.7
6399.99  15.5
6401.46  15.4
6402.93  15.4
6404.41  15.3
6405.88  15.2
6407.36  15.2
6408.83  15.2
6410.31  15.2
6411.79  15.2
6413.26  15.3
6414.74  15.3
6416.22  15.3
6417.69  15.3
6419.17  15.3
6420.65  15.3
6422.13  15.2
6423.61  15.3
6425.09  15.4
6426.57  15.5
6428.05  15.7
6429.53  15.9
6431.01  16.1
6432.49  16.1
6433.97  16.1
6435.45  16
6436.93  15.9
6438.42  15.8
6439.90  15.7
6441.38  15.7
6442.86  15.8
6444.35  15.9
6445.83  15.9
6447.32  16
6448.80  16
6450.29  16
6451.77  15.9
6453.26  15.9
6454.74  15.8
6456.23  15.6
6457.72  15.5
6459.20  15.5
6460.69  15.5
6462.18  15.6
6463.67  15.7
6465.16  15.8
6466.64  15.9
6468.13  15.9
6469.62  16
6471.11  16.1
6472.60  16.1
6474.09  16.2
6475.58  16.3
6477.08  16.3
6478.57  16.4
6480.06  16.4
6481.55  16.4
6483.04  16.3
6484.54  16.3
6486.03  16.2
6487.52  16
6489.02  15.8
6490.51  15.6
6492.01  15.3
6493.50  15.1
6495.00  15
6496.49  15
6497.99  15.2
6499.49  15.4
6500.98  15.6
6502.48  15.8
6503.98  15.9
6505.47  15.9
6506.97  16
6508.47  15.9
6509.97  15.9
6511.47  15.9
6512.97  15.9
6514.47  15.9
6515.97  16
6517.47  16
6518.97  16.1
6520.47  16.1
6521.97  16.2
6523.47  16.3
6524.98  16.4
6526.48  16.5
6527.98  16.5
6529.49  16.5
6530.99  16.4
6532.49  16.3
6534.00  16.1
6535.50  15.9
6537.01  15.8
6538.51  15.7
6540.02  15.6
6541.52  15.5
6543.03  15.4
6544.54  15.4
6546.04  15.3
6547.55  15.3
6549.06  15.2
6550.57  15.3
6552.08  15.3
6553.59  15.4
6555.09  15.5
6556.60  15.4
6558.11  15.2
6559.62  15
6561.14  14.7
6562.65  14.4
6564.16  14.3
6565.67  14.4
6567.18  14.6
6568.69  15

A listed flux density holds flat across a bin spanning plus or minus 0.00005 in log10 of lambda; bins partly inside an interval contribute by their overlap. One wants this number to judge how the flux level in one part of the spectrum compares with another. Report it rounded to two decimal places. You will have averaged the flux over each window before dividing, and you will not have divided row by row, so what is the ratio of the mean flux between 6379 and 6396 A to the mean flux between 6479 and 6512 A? 1.03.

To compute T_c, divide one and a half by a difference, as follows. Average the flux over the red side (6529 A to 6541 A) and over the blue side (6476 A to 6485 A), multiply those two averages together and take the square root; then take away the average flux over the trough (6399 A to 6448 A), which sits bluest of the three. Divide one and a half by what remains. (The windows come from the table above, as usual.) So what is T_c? 2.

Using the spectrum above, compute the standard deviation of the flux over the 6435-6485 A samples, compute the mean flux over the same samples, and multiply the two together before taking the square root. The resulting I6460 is 2.1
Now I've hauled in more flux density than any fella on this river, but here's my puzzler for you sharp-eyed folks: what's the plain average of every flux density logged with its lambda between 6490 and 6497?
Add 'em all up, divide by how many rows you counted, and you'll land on 15.2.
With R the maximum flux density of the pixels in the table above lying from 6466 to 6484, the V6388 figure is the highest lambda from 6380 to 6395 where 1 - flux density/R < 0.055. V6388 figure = 6394.09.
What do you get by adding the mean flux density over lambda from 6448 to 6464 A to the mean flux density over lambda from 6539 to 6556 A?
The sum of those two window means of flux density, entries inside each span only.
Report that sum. 31.1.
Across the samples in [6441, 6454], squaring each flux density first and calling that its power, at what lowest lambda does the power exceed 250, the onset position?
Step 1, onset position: 6444.35 A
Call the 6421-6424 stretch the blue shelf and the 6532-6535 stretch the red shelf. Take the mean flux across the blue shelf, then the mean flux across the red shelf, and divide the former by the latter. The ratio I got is 0.94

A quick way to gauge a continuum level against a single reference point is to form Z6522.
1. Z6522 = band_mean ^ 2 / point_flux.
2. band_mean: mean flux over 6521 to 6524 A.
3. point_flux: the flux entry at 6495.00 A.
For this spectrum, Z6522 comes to 17.6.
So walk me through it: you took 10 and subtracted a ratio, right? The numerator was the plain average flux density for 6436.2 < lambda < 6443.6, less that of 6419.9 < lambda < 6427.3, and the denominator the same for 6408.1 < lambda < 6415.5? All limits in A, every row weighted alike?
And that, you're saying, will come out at 9.97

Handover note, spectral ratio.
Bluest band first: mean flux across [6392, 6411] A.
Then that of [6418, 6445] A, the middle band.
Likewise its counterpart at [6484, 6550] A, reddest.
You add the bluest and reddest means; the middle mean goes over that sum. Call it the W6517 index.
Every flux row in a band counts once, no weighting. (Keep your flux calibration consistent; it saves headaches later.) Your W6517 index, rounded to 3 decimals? 0.500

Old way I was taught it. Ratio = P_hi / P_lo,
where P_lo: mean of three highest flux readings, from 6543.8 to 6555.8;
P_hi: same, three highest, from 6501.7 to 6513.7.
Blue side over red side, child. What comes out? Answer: 1.03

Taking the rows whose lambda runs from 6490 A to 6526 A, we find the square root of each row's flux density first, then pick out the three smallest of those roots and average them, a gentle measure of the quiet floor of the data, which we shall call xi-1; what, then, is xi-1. 3.88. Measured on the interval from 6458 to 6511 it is 3.88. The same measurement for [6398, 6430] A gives 3.90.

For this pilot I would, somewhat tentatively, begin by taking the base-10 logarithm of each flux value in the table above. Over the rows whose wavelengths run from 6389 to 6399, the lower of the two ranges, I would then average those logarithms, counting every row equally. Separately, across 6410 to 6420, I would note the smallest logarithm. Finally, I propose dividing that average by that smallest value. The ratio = 1.02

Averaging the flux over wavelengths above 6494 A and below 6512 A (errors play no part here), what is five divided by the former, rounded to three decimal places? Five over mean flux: 0.320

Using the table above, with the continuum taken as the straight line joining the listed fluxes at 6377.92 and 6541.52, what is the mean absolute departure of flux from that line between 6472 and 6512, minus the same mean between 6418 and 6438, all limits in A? 0.16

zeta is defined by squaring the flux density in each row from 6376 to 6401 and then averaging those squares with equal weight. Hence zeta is 257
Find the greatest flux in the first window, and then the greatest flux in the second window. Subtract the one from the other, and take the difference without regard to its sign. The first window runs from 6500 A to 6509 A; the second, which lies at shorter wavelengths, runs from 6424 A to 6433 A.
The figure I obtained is 0.10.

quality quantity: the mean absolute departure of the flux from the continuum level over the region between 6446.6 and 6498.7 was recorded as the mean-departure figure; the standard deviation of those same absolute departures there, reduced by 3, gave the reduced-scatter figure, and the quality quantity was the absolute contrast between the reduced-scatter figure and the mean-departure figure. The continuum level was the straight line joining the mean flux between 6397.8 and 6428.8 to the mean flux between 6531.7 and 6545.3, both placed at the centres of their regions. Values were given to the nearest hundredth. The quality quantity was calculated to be 3.20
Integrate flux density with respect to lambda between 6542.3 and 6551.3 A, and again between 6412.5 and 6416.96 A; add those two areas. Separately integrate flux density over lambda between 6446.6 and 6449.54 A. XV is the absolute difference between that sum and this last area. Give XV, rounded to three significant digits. 159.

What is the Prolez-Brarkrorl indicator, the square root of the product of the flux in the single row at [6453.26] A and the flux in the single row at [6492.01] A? 15.60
